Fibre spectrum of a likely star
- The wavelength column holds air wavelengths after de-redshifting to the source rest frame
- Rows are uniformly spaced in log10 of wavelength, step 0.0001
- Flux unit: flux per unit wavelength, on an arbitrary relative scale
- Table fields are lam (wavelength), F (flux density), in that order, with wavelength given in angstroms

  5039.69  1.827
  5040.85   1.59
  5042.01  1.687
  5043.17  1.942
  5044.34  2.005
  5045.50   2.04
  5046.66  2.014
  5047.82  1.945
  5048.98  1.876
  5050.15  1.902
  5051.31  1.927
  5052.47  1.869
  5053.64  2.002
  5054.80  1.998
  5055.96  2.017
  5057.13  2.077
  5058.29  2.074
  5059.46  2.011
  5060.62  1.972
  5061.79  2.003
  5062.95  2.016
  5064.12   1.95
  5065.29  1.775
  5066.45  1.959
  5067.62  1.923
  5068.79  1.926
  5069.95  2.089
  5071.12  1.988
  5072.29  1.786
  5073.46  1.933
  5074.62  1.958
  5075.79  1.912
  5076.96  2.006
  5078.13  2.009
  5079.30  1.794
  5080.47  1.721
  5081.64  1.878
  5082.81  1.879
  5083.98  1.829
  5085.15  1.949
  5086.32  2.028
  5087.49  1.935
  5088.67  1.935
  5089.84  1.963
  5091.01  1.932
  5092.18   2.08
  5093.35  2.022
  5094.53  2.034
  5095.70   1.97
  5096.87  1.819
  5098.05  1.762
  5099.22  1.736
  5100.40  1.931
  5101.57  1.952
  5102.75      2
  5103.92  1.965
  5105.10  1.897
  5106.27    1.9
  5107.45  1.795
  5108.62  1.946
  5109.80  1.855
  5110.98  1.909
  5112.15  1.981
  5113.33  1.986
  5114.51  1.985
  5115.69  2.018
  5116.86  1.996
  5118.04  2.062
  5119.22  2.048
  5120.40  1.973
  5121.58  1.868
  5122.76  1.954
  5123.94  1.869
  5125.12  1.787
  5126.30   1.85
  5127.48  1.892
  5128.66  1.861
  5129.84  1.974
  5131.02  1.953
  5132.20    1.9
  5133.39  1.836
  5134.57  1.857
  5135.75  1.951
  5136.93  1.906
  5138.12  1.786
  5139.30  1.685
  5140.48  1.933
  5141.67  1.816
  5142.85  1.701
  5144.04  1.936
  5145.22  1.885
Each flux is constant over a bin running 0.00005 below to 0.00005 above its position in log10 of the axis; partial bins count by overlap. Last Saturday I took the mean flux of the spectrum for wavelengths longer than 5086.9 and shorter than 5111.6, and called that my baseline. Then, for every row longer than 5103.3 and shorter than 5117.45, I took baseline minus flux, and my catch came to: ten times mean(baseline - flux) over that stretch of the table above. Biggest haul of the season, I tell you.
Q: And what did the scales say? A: -0.2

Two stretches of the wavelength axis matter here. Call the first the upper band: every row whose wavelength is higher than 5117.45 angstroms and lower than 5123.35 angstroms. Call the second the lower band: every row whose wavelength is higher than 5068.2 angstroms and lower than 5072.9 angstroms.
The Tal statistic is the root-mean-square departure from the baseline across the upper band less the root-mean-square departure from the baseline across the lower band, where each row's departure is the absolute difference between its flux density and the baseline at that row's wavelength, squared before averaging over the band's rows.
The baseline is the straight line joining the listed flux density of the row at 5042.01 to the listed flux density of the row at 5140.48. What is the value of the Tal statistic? -0.10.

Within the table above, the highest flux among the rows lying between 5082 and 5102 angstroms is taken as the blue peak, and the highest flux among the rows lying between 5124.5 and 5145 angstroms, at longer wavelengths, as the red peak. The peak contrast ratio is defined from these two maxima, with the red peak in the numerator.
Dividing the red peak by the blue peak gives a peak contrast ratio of 0.949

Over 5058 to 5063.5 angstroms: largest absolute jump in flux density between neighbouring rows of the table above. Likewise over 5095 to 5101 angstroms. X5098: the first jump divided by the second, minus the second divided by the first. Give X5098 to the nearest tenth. -2.8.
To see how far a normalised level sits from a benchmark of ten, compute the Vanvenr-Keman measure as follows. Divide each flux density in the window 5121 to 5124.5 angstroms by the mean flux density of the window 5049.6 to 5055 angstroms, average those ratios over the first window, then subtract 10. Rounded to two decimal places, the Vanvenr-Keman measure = -9.02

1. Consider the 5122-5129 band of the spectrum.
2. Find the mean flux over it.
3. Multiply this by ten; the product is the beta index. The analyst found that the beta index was 18.7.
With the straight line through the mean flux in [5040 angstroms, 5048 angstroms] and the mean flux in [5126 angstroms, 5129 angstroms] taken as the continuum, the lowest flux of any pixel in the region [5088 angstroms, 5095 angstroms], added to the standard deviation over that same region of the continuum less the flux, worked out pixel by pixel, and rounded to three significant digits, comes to 1.99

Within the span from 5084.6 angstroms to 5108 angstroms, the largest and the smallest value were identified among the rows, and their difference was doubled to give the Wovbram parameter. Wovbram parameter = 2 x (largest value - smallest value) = 0.69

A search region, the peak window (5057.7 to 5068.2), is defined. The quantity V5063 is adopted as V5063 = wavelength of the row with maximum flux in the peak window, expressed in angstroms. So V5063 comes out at 5058.29 angstroms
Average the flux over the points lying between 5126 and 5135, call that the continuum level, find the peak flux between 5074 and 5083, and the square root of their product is 1.95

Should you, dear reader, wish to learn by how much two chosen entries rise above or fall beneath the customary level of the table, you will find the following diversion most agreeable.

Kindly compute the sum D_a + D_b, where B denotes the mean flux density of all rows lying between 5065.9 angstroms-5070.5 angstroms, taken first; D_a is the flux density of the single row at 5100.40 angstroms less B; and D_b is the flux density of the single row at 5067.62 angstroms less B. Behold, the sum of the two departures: -0.09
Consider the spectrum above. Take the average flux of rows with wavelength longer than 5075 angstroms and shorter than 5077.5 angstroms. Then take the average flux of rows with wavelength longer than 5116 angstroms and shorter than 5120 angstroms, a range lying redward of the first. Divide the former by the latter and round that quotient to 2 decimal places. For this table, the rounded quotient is 0.96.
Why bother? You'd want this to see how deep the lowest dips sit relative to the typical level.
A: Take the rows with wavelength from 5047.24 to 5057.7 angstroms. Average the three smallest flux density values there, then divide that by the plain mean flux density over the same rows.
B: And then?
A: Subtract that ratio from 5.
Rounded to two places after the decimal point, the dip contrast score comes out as 4.04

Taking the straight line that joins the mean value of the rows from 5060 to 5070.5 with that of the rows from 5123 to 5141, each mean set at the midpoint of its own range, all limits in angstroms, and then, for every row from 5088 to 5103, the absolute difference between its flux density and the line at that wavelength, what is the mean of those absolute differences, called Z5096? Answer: 0.08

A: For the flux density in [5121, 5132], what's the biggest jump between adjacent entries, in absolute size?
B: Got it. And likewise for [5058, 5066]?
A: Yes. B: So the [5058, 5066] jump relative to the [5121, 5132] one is 1.5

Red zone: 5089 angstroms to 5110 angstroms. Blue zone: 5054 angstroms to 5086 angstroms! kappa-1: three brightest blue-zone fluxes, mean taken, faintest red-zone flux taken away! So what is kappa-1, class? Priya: 0.34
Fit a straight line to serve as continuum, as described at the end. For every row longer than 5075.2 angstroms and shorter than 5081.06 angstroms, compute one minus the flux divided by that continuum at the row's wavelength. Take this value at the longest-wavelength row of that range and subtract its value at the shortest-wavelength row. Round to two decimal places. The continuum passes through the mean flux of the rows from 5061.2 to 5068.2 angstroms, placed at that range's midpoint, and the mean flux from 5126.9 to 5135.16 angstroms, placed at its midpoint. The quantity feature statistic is 0.10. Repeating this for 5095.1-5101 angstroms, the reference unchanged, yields 0.02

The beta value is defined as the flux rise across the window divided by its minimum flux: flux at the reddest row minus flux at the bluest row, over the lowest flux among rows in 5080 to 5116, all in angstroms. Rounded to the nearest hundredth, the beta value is 0.17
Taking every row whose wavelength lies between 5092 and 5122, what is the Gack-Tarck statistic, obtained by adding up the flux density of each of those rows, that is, 50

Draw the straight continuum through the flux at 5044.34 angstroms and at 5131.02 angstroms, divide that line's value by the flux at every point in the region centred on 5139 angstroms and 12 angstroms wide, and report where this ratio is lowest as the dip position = 5135.75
